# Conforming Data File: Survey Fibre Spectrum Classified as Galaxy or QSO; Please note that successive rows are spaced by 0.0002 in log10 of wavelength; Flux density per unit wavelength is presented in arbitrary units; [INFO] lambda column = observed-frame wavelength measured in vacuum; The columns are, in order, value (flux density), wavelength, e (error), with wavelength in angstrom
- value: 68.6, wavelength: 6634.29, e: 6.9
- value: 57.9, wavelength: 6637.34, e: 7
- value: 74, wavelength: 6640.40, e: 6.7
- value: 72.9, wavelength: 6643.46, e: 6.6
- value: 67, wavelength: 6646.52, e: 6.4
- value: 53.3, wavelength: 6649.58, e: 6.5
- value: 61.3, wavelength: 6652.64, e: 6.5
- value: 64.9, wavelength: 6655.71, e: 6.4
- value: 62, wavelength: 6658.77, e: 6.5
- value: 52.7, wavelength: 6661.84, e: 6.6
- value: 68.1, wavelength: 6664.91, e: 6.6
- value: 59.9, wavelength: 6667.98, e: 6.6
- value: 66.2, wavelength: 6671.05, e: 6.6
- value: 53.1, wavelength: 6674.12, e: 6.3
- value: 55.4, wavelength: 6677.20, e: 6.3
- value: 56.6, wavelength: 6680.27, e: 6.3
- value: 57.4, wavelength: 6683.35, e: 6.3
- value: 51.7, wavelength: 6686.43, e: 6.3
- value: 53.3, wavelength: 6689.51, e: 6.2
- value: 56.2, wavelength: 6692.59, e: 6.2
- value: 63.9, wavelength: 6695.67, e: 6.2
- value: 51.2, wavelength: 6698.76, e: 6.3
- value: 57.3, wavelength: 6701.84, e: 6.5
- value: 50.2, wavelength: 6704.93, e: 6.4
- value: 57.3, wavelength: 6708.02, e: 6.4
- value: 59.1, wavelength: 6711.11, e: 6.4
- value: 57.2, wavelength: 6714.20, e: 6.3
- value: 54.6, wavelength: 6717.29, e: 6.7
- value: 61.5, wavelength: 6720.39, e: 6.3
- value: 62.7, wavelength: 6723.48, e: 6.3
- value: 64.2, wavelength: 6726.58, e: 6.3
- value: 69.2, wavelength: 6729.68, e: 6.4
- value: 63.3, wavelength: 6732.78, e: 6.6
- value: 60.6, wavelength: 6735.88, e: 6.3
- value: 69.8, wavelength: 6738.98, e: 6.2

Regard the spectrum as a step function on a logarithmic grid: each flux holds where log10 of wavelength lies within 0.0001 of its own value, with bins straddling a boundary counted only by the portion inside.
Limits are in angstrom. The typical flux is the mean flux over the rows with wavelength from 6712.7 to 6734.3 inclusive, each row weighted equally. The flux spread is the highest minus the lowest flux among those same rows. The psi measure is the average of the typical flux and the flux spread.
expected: 38.2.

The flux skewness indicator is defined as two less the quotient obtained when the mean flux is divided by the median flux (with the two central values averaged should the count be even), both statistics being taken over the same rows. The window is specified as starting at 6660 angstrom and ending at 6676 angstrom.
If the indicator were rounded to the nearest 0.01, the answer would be 1.00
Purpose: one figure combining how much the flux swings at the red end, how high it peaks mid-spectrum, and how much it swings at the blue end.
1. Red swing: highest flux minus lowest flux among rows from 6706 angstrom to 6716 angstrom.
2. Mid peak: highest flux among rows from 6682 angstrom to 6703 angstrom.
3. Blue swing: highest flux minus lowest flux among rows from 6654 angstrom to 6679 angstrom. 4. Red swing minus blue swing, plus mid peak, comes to 50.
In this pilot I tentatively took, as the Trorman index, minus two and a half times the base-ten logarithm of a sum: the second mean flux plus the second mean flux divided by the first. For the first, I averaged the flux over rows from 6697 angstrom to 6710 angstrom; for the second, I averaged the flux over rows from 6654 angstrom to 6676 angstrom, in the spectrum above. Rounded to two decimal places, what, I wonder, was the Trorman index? -4.48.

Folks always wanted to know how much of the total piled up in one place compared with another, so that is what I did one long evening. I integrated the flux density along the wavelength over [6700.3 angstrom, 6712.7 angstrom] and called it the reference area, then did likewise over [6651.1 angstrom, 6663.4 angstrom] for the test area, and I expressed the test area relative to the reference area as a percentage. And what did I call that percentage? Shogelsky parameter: 107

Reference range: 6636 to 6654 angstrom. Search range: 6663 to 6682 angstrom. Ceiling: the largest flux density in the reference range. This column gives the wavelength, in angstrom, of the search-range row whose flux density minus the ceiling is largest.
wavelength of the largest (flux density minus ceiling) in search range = 6664.91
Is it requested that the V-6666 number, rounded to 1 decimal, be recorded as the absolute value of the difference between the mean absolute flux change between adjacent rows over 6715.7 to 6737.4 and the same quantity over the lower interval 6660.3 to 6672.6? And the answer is 6.1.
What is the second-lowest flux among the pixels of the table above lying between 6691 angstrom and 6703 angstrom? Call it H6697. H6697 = 56.2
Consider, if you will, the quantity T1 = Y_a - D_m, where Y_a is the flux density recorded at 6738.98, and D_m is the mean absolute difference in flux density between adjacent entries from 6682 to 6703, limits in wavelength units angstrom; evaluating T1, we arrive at 64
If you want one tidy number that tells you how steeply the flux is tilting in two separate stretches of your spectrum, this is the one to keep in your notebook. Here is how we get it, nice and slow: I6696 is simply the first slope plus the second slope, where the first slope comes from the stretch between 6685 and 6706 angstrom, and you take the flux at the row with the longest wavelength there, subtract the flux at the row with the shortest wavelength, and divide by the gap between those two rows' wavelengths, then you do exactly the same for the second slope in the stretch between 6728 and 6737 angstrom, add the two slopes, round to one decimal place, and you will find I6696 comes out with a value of -1.5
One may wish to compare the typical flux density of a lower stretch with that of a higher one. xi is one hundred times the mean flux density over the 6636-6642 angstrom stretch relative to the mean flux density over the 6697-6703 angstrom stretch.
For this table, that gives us 122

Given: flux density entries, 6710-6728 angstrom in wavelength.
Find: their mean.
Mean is 59.9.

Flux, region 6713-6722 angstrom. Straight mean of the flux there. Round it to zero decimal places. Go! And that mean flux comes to 58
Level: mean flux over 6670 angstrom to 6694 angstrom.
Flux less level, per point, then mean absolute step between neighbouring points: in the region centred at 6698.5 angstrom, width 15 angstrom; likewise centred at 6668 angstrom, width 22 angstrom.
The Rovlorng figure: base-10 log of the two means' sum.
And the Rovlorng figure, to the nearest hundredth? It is 1.24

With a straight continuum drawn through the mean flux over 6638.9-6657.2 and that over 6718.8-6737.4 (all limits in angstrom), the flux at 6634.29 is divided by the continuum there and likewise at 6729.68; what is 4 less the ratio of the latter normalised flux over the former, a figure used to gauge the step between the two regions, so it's 2.95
